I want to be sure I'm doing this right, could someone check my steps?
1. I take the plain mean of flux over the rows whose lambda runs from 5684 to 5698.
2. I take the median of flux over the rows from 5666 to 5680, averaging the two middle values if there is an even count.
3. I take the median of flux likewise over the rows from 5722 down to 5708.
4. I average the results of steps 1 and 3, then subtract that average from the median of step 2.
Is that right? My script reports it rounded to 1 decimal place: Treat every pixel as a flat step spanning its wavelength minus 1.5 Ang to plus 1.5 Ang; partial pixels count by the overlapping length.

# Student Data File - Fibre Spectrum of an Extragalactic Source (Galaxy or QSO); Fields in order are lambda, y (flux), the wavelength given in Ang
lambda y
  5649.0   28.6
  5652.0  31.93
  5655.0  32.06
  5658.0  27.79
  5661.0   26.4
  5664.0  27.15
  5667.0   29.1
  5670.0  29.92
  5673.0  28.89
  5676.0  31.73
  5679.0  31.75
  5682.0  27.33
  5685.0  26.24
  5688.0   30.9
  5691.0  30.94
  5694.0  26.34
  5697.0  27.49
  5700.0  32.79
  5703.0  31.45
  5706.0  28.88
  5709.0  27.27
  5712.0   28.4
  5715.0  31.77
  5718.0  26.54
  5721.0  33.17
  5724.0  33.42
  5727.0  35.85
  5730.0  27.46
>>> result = 1.5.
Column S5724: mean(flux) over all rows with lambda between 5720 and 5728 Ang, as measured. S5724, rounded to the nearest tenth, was 34.1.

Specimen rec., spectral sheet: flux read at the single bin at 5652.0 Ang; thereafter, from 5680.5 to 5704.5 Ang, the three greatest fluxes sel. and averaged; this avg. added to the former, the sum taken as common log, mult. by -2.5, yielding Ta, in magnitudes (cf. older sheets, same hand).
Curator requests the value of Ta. -4.510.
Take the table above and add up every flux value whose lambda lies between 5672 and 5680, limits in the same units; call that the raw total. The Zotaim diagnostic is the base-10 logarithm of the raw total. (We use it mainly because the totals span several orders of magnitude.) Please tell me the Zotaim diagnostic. 1.97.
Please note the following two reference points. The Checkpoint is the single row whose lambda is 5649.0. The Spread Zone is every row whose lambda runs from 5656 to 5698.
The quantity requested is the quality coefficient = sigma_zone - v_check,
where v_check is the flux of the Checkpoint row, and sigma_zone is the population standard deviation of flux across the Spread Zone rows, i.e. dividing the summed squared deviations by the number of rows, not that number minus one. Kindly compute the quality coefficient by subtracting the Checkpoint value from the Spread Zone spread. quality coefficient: -26.6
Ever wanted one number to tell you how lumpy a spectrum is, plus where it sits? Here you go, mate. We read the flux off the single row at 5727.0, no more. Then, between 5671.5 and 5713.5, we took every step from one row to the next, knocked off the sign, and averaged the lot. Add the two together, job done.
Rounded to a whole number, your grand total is 38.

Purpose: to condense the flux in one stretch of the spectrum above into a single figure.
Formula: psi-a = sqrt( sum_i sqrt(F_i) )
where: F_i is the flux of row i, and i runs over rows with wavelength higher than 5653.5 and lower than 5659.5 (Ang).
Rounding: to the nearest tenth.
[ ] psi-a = 3.3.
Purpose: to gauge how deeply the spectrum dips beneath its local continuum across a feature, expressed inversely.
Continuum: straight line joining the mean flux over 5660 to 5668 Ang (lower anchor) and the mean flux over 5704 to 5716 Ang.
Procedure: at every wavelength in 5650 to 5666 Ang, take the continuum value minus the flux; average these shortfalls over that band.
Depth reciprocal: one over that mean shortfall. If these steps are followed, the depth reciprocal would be -0.58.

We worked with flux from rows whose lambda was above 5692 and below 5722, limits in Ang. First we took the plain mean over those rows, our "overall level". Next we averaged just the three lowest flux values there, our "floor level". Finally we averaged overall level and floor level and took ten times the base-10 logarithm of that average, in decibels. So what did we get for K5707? 14.5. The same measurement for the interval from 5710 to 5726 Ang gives 14.7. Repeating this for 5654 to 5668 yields 14.4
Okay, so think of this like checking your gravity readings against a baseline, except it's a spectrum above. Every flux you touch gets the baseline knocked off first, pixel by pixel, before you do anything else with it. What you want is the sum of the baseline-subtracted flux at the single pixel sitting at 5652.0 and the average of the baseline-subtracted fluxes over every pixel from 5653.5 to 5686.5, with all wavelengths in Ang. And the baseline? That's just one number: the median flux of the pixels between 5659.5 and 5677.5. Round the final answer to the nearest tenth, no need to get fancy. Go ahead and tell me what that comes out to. 2.9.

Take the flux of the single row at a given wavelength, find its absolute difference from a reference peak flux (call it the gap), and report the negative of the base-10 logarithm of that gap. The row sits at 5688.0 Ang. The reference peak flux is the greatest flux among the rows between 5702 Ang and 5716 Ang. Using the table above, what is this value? 0.1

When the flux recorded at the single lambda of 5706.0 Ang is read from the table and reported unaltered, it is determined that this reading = 28.88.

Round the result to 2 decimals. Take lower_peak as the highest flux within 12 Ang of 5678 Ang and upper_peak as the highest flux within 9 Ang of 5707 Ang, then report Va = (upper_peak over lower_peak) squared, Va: 1.07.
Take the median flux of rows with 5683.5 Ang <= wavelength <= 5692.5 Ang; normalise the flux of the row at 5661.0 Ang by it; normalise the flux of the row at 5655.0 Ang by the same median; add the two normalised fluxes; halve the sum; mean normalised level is 0.946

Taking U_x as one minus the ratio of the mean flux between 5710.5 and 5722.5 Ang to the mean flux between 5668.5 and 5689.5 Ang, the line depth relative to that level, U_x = -0.015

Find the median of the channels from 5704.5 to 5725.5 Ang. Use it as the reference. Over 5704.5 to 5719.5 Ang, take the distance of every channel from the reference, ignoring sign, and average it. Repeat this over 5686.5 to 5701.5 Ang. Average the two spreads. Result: 1.92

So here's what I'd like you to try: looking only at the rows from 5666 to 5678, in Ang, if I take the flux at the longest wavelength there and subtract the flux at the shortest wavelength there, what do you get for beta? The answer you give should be 2.6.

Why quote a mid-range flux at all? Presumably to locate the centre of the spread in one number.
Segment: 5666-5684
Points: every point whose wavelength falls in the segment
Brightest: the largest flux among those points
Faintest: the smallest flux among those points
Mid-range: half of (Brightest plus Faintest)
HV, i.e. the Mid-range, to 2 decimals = 29.54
